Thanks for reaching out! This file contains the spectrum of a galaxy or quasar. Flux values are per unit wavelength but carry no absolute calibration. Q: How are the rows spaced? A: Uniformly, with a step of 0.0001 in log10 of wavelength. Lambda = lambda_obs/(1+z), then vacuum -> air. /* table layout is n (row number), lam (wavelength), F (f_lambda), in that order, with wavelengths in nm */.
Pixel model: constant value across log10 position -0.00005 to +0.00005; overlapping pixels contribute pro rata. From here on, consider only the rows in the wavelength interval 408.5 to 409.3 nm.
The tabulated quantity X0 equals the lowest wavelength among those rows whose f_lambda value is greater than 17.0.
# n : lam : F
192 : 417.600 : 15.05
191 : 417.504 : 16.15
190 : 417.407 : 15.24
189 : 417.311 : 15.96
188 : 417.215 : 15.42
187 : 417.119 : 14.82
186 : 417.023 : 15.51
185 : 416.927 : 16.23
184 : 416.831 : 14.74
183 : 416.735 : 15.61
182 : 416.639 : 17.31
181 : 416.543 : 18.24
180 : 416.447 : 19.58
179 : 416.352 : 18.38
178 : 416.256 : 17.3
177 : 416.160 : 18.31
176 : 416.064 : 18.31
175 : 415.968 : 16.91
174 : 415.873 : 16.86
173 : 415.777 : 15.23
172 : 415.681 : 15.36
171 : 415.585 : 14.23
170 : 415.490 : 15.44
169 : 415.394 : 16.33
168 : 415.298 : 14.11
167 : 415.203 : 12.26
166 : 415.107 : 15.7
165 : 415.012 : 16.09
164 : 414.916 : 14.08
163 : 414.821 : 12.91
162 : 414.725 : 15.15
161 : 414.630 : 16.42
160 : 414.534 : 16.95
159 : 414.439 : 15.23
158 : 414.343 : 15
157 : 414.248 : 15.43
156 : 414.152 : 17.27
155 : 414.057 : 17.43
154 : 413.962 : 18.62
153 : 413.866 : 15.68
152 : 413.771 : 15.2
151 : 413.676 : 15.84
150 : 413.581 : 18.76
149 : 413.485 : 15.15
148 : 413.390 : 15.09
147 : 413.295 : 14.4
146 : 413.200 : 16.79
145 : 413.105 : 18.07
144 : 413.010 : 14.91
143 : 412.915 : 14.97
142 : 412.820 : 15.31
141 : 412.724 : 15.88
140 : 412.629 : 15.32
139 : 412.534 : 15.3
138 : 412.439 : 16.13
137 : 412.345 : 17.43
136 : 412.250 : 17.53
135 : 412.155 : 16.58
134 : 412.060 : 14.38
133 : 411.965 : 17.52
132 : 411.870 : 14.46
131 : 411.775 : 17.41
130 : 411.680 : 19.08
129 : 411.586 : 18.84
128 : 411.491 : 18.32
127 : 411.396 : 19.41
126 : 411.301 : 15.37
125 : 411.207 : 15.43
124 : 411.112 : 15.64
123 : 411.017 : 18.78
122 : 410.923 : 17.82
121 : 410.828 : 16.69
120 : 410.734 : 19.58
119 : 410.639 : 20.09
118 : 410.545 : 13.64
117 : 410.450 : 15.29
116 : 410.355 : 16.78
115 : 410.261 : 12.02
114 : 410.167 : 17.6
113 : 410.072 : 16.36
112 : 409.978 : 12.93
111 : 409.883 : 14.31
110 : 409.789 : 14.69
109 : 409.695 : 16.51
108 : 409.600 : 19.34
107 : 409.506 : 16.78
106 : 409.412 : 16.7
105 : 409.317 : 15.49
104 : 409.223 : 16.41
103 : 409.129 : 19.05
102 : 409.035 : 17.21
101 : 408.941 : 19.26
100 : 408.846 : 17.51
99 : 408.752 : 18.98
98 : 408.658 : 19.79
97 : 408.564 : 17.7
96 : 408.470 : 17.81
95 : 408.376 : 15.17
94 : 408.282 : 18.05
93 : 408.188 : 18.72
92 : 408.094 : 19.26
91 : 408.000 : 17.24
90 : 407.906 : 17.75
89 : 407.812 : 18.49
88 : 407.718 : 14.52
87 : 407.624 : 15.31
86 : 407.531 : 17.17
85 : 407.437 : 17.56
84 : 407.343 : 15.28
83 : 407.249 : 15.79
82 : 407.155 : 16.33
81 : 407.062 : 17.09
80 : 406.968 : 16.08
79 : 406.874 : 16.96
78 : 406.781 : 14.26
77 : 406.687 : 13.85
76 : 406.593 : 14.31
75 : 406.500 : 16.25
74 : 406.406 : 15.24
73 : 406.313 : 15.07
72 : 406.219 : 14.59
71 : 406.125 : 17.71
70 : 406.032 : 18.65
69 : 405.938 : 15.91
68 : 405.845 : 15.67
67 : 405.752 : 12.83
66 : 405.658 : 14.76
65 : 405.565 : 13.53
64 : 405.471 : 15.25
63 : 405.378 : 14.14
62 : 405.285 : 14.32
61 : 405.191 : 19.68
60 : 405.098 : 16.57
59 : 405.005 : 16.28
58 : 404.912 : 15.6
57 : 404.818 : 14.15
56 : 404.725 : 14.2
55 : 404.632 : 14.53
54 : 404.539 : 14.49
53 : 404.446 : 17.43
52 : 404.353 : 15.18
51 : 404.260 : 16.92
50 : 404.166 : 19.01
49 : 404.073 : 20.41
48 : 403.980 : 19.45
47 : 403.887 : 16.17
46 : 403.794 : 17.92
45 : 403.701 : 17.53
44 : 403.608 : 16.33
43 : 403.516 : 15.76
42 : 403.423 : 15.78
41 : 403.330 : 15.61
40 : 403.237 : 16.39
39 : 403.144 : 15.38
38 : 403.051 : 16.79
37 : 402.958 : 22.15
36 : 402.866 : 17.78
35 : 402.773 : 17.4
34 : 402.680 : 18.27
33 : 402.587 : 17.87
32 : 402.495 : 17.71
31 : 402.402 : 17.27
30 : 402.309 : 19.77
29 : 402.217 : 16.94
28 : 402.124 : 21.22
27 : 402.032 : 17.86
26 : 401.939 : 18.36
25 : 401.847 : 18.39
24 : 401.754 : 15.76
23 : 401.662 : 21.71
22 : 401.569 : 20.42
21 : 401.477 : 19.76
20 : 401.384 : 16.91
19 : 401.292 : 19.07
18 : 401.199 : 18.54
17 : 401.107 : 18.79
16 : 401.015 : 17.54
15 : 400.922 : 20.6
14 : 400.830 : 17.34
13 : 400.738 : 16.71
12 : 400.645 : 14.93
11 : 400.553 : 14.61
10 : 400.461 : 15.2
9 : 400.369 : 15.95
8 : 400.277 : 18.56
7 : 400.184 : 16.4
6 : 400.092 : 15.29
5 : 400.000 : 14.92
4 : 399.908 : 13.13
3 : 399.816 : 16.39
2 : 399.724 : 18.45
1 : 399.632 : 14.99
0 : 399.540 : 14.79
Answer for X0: 408.564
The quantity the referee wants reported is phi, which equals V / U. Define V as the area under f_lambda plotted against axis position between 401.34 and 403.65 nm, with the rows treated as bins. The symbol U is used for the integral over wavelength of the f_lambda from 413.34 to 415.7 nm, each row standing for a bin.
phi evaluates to 1.12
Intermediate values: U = 36.8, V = 41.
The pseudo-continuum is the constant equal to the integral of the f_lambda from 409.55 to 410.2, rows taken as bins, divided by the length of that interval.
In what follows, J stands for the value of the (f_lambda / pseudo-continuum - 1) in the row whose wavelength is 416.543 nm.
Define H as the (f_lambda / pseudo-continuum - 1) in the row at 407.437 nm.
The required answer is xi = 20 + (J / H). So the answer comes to 21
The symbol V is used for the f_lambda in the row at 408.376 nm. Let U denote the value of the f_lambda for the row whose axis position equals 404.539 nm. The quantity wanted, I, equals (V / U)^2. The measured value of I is 1.1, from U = 14.49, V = 15.17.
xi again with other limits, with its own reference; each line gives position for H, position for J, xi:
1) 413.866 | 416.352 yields 10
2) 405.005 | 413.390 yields 18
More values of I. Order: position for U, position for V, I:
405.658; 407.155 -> 1.2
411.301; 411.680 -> 1.5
